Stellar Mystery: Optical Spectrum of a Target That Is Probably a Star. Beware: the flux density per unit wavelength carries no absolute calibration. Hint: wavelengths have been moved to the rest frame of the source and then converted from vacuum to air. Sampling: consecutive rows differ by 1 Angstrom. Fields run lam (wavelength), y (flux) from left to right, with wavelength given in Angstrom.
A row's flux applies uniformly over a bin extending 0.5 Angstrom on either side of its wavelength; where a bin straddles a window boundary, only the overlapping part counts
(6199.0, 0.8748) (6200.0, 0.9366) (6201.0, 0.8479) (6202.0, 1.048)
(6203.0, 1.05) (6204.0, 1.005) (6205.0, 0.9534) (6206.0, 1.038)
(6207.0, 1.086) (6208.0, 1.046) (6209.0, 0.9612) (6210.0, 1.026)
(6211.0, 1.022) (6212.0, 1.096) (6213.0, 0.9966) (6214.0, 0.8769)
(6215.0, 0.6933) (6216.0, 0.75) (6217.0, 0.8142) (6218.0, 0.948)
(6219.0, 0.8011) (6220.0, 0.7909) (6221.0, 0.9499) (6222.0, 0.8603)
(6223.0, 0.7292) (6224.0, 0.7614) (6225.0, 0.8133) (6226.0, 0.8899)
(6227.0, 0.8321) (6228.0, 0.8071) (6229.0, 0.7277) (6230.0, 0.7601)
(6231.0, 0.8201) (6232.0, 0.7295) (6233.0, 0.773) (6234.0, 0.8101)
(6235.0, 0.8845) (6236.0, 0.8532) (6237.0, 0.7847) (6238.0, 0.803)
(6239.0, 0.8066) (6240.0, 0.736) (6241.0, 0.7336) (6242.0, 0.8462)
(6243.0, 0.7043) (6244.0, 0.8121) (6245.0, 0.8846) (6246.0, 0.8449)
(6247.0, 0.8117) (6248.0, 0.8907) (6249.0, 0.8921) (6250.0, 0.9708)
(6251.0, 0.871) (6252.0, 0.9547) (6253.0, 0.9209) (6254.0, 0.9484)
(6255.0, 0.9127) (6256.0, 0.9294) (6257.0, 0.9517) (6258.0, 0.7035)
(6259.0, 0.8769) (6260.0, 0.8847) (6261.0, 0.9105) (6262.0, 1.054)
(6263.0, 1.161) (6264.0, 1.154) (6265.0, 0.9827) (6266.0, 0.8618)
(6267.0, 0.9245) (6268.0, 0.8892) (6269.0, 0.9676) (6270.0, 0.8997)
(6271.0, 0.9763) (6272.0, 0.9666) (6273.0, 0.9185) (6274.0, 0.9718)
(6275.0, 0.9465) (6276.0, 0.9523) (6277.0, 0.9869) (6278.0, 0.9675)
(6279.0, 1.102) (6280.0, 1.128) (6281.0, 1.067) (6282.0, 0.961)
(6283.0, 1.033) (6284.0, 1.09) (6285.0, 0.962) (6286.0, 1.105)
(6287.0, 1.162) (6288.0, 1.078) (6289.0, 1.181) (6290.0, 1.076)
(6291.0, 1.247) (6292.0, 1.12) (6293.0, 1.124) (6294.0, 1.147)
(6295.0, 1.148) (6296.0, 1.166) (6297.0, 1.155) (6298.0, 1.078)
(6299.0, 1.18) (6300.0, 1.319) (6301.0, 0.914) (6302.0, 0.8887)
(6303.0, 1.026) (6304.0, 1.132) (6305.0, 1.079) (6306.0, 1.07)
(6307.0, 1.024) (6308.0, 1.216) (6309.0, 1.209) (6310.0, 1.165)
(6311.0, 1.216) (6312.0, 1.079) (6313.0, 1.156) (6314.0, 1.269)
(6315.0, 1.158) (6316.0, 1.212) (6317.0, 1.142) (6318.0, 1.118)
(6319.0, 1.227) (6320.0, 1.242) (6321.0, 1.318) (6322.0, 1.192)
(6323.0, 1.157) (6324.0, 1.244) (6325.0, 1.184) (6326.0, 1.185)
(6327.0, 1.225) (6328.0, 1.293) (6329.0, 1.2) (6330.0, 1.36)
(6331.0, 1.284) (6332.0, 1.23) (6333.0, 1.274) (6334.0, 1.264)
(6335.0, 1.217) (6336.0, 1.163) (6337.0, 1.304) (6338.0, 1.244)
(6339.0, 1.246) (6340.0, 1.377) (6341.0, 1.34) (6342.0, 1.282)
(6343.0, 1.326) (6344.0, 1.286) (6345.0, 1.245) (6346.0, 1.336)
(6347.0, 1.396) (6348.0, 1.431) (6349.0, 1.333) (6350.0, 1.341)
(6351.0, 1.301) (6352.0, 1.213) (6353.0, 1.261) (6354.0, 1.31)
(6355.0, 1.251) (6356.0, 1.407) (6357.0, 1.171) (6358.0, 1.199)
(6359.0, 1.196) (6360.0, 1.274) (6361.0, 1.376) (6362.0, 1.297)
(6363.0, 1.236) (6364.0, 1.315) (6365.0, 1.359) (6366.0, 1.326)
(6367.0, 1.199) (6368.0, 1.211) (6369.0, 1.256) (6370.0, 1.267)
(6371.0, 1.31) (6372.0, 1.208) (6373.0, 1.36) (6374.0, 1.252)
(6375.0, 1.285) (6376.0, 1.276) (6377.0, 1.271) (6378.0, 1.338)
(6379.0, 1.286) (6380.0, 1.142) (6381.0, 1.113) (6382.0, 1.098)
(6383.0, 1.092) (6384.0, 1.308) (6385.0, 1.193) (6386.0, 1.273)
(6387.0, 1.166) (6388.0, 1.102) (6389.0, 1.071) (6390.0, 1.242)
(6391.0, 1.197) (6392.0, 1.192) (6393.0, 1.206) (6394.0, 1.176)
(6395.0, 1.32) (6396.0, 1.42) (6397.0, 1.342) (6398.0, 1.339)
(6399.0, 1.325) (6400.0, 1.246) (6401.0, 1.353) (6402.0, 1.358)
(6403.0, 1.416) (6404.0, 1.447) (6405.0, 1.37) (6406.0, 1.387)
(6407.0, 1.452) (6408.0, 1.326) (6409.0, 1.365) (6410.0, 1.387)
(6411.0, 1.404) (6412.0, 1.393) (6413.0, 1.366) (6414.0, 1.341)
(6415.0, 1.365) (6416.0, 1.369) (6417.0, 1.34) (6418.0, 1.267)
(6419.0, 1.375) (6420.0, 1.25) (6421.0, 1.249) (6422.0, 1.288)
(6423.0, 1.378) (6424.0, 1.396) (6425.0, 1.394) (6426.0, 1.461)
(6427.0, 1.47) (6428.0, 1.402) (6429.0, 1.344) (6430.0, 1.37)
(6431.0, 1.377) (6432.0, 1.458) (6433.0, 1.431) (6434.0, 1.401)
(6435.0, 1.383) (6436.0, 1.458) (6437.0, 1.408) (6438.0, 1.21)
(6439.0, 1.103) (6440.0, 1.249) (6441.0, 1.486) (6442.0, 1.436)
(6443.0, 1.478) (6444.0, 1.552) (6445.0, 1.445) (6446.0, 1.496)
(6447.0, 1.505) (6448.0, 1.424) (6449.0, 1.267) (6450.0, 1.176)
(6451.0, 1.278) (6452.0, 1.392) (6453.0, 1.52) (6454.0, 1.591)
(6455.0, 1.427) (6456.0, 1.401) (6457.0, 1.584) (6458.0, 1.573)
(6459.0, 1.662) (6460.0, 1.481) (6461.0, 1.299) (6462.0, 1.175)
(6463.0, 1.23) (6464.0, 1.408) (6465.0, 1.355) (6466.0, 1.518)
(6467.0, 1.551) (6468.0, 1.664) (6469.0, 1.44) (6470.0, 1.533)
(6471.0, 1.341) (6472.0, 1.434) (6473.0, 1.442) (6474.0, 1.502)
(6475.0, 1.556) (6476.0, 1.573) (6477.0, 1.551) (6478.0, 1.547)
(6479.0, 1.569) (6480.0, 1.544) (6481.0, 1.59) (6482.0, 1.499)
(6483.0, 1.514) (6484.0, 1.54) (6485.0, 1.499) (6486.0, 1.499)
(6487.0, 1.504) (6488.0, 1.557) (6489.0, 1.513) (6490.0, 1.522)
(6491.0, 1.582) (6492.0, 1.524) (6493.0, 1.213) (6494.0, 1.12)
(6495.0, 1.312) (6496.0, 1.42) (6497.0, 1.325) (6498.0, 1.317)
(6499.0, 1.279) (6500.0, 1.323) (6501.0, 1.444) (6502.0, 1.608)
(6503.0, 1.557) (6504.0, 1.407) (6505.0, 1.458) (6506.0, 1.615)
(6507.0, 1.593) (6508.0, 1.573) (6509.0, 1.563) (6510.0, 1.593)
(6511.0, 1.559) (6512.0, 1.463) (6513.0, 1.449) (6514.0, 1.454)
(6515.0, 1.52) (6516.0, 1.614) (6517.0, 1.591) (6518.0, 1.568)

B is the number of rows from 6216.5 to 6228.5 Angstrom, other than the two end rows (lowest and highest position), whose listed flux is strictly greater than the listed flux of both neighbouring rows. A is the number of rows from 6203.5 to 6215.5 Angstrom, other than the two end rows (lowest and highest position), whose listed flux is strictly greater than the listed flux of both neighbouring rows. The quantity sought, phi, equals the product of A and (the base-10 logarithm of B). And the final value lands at 1.43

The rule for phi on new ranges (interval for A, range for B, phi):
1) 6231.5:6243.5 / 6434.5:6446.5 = 1.43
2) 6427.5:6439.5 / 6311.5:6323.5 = 0.95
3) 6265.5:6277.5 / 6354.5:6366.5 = 2.41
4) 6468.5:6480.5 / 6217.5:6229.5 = 0.90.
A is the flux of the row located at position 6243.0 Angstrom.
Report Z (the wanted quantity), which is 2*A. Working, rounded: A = 0.7043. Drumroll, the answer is 1.41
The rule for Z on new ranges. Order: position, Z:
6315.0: 2.32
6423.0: 2.76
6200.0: 1.87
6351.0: 2.60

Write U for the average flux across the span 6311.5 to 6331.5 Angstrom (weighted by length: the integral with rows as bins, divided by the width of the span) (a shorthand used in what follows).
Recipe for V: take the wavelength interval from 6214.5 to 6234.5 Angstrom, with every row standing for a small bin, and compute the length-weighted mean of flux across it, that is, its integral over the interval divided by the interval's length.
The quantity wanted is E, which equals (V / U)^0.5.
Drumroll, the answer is 0.81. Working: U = 1.2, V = 0.80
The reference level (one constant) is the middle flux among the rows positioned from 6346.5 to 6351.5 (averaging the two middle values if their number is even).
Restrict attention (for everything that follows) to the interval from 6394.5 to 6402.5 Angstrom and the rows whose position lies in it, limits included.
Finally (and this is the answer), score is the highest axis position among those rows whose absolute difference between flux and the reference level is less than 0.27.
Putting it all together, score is 6402.0 Angstrom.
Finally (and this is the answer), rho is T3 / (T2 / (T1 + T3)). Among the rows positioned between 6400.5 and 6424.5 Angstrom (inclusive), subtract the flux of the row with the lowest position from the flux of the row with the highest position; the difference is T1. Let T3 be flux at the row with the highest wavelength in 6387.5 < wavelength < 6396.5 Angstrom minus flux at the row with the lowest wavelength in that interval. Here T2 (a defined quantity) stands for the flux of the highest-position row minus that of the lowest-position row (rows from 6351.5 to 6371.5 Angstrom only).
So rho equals 1.2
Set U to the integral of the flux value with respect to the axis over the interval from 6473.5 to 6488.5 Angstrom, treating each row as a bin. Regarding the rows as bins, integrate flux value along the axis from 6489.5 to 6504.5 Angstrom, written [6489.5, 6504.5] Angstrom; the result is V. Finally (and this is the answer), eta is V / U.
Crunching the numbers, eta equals 0.91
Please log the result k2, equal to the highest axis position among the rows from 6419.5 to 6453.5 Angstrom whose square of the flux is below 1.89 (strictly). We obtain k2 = 6451.0 Angstrom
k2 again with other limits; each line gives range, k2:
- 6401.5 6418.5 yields 6418.0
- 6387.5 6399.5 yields 6399.0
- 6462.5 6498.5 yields 6498.0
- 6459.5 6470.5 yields 6465.0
